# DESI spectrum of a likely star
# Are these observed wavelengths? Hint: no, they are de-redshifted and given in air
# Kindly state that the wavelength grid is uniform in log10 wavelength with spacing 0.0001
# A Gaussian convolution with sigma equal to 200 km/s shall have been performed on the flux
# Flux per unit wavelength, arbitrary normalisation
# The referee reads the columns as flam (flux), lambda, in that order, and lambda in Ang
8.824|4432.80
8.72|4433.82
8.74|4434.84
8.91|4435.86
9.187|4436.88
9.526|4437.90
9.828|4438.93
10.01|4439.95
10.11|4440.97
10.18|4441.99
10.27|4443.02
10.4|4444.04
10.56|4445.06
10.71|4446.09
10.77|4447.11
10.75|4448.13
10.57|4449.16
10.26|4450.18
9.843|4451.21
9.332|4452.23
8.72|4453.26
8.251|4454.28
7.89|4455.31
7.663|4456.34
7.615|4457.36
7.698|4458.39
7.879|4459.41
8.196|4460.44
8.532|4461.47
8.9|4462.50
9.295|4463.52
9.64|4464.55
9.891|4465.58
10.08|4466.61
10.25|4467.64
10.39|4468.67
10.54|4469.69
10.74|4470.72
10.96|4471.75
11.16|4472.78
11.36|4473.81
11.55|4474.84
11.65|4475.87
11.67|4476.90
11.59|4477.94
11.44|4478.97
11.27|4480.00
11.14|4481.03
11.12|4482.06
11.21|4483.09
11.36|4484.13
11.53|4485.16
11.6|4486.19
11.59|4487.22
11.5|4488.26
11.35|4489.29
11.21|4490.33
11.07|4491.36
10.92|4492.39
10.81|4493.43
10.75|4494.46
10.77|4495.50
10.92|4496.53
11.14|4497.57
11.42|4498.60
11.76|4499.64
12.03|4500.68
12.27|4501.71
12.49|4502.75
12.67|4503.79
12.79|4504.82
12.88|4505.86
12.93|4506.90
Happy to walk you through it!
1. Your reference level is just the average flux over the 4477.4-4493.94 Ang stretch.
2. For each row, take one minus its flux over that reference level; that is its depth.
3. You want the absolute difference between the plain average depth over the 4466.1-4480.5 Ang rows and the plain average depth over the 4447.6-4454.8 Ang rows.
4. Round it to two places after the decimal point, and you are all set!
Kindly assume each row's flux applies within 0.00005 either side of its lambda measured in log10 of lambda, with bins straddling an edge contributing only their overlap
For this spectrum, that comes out 0.12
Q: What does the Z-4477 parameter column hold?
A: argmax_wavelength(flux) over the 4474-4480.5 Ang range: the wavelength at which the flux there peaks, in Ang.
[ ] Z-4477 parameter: 4476.90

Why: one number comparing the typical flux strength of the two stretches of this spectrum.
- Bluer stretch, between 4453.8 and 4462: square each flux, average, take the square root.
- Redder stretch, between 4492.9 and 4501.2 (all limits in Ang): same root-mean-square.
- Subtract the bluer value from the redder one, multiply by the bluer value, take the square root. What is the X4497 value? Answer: 5.1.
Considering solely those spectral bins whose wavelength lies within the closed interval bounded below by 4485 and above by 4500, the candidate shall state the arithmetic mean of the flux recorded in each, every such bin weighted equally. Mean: 11.2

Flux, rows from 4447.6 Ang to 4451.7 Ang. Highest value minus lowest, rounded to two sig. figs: 0.91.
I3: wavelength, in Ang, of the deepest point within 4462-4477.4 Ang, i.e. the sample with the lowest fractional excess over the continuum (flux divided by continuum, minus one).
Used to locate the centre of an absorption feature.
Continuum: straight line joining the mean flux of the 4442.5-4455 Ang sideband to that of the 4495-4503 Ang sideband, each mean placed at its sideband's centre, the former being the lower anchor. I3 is 4462.50 Ang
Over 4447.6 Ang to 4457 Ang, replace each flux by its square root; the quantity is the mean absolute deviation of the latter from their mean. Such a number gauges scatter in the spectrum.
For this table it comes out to 0.17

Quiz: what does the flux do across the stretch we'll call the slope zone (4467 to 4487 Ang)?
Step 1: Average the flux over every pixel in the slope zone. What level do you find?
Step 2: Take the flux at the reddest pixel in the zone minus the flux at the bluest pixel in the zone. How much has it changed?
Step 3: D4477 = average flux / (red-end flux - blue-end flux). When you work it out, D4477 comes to 8.3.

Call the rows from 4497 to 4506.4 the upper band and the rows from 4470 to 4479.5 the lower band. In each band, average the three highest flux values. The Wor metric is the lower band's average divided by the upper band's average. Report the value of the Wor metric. 0.91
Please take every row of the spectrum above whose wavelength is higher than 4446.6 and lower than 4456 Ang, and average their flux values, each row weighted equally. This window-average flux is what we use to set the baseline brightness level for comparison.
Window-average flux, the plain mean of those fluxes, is 9.6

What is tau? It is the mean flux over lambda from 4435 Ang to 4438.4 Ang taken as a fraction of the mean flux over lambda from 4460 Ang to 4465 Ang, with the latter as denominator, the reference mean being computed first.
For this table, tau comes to 1.03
